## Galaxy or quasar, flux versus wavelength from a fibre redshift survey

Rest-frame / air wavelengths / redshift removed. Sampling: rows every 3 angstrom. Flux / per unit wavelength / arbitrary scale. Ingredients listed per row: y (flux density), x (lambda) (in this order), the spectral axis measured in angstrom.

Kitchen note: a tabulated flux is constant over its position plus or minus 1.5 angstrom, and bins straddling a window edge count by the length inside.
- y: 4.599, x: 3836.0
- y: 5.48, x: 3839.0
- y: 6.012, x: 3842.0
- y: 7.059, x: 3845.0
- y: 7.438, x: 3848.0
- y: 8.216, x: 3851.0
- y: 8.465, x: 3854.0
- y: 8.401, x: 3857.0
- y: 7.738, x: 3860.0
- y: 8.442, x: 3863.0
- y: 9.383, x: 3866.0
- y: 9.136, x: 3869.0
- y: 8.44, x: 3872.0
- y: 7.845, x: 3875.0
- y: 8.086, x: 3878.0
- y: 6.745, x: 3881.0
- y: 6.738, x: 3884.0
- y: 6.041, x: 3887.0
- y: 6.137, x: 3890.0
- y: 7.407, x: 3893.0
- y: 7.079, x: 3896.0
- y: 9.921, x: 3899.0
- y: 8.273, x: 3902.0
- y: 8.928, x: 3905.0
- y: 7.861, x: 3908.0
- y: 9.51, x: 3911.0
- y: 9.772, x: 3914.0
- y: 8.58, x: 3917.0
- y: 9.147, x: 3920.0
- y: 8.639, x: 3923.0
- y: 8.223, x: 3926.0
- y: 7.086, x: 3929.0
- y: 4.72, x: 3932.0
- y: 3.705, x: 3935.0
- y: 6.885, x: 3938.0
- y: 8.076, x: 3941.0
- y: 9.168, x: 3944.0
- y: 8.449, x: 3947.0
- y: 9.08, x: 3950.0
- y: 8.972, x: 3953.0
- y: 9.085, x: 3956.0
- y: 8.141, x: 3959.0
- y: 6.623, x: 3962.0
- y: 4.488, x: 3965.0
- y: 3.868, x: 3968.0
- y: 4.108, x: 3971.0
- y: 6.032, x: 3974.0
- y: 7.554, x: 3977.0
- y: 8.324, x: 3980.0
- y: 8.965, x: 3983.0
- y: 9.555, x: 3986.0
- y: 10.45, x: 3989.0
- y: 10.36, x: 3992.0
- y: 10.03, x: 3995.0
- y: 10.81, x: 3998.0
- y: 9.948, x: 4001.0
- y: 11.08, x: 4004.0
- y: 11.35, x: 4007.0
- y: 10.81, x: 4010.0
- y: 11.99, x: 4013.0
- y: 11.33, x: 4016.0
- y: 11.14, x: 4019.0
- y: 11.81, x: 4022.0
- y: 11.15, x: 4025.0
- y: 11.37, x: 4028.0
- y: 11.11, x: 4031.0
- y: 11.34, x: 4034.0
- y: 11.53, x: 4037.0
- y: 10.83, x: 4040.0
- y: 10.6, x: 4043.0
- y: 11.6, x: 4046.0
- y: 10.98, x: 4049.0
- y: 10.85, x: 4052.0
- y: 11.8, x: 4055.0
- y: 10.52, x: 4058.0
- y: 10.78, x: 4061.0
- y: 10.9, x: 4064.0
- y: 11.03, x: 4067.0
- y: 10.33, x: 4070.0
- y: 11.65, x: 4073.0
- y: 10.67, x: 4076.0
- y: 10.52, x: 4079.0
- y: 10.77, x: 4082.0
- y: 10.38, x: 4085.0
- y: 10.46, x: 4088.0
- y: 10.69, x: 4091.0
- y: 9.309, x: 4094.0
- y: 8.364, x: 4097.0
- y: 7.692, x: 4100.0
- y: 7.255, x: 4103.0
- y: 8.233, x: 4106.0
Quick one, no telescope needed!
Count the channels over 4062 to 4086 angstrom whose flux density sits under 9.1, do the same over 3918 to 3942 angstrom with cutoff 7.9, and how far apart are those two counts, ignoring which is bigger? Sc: 4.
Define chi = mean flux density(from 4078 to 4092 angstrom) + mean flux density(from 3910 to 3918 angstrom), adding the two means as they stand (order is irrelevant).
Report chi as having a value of 19.9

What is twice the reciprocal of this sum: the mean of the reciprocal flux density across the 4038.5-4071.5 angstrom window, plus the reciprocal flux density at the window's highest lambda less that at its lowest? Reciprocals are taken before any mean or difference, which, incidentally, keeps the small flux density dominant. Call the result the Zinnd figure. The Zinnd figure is 21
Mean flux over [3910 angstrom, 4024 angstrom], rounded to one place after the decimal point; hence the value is 8.6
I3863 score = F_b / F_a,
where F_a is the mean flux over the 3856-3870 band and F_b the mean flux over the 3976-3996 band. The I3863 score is 1.1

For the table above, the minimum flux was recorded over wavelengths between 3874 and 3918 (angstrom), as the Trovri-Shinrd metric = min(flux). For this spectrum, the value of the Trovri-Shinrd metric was 6.041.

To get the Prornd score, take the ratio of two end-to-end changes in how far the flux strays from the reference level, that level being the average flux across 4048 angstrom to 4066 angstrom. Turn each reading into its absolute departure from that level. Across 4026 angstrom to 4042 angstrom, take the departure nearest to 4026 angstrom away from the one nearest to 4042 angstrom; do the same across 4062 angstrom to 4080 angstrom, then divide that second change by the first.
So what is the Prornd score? -1.5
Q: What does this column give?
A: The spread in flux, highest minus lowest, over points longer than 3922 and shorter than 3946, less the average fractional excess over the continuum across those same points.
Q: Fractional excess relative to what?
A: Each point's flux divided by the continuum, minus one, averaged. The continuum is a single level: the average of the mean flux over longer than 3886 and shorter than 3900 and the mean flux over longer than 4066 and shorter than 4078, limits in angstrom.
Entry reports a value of 5.7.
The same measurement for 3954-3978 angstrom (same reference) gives 5.5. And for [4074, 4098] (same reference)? 2.3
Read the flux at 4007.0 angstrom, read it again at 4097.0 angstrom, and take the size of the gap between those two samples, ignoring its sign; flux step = 3.0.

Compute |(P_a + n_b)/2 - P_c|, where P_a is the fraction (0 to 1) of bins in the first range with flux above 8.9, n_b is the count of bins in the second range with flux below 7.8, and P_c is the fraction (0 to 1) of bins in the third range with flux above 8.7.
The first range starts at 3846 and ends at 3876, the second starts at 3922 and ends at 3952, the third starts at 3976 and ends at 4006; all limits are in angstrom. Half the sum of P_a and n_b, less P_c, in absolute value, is 1.3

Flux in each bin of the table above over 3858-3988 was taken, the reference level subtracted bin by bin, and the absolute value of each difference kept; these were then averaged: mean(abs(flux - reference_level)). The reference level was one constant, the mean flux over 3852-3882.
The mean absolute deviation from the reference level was 1.2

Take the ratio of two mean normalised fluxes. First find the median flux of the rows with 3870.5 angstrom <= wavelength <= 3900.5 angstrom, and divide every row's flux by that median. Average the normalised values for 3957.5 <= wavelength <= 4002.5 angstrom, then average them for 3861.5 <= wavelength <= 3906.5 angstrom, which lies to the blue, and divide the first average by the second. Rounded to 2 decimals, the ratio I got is 1.01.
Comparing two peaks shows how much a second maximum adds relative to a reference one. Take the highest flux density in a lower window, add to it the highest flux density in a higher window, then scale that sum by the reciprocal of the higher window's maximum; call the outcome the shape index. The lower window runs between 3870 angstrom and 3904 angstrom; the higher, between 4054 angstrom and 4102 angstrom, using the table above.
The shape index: 1.84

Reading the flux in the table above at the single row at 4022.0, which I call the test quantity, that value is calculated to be 11.81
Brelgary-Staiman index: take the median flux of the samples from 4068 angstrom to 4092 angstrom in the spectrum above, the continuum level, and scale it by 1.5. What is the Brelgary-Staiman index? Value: 15.9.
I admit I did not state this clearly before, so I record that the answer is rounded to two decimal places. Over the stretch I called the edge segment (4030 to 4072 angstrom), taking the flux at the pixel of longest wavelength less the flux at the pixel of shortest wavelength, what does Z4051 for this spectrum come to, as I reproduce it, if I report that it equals -0.78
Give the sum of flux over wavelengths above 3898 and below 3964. 179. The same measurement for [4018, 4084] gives 243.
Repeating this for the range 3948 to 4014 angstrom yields 192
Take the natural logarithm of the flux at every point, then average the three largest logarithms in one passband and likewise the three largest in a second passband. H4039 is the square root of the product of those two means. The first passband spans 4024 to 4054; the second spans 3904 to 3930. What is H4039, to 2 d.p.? 2.34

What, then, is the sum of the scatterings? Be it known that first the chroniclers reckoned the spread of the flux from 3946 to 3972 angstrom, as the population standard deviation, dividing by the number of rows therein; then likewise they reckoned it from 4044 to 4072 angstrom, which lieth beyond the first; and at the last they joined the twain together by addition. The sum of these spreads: 2.6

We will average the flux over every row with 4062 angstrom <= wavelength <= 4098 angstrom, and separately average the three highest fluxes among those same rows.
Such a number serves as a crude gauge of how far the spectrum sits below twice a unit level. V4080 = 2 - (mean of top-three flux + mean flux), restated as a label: -20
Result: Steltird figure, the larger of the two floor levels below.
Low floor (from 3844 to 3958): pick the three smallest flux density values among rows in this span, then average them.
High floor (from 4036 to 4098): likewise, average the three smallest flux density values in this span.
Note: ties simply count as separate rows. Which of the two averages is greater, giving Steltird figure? 9.3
